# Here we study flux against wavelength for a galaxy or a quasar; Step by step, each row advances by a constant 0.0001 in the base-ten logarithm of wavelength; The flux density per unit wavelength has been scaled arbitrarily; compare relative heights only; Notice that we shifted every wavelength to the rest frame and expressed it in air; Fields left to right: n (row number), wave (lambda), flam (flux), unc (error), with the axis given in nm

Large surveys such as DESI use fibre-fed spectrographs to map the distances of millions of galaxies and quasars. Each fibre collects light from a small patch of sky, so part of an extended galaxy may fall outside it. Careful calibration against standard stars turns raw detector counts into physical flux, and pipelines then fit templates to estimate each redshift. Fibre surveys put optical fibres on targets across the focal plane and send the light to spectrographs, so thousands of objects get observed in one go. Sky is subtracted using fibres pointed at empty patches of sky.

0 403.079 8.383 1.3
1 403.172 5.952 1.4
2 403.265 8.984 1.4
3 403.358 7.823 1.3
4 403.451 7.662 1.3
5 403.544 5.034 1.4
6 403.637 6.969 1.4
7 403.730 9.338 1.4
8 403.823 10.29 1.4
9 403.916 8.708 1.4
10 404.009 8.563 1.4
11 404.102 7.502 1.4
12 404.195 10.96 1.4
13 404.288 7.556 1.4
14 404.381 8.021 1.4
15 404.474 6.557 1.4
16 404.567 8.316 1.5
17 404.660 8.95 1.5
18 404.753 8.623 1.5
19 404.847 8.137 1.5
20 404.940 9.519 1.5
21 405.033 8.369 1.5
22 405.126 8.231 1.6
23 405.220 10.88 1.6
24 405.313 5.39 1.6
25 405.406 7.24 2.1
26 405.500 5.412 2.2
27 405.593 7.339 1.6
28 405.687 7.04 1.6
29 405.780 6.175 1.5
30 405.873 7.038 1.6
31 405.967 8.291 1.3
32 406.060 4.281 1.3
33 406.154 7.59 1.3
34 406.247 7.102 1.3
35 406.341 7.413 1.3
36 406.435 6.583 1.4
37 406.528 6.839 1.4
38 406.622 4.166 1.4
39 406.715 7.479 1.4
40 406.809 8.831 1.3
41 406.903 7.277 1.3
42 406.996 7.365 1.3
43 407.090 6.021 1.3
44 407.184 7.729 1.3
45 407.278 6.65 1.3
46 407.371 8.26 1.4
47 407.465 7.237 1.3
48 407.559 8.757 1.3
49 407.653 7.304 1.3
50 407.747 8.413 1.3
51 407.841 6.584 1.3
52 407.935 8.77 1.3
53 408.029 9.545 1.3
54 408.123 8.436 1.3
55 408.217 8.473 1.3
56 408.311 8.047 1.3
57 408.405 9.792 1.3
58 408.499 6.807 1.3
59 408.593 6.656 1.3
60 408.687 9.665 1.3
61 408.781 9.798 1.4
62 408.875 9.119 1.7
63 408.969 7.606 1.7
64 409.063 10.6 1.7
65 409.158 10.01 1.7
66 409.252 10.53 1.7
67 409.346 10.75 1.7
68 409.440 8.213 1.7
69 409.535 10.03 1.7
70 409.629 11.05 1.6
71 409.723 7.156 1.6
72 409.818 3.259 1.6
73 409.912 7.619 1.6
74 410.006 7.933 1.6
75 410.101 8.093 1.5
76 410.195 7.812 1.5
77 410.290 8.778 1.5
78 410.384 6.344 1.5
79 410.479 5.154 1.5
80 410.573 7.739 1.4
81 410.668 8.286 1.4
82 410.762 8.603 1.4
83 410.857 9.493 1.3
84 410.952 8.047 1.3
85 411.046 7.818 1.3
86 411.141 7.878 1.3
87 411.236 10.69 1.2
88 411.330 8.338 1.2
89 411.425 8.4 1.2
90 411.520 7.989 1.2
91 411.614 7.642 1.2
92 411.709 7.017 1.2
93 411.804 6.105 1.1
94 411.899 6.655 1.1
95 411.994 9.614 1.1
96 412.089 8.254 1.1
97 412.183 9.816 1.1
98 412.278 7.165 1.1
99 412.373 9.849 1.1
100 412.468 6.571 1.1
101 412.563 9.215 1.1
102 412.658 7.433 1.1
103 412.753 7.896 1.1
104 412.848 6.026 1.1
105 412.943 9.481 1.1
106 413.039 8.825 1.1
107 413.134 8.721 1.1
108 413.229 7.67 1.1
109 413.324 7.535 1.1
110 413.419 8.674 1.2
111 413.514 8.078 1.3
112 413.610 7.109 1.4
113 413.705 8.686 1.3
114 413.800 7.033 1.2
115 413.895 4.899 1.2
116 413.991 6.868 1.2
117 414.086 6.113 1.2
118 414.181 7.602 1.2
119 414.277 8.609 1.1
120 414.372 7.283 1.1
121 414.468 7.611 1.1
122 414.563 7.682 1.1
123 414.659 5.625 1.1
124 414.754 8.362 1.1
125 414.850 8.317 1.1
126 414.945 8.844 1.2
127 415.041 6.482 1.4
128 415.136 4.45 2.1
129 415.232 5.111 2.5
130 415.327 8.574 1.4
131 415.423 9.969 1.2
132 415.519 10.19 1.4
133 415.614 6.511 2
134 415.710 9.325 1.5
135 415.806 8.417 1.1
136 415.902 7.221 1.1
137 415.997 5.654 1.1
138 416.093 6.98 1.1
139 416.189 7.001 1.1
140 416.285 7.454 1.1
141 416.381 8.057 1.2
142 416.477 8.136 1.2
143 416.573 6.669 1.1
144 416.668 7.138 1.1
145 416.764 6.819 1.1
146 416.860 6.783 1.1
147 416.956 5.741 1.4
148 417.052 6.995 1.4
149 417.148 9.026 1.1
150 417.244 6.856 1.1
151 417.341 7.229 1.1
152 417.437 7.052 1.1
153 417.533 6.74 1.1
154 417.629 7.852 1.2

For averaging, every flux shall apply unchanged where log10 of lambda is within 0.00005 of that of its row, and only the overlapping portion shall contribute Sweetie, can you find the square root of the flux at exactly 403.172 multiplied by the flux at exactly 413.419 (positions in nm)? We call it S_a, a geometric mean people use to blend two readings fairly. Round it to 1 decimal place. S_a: 7.2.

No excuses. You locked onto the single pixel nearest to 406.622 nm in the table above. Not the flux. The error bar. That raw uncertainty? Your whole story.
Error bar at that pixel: 1.40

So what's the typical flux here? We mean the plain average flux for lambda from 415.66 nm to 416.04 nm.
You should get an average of 7.7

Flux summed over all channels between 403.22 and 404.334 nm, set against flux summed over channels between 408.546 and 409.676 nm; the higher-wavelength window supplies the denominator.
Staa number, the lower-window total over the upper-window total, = 0.87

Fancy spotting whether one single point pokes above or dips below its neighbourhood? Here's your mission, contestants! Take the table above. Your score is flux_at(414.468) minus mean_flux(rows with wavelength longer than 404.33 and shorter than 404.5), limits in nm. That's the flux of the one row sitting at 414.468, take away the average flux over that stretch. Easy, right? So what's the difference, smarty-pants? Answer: 0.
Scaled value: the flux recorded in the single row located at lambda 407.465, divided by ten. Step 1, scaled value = 0.724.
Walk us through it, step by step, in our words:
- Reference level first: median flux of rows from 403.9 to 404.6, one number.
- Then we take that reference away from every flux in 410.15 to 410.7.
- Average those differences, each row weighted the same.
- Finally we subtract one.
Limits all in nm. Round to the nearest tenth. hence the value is -1.8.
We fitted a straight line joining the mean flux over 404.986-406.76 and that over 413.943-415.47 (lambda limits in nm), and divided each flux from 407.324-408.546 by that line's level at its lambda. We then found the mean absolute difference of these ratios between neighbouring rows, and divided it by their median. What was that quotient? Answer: 0.160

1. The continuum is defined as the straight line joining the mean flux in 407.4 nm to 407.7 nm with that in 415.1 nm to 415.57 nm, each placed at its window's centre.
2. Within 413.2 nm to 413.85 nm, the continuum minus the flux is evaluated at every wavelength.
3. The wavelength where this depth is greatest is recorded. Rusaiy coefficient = 413.800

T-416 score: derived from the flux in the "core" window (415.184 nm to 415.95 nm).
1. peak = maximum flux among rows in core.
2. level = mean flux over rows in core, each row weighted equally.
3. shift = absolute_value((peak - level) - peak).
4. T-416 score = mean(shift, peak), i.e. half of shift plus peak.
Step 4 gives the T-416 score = 9.18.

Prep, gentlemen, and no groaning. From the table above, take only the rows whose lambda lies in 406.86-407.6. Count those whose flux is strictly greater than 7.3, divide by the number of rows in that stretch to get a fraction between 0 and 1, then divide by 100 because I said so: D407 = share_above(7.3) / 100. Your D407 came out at 0.0050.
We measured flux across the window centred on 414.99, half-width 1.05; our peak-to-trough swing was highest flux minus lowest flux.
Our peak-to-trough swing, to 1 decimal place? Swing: 5.7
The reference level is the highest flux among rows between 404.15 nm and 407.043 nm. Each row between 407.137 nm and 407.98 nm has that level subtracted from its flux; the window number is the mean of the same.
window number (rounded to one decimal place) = -3.2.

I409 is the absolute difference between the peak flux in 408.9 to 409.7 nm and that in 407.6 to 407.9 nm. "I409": 2.6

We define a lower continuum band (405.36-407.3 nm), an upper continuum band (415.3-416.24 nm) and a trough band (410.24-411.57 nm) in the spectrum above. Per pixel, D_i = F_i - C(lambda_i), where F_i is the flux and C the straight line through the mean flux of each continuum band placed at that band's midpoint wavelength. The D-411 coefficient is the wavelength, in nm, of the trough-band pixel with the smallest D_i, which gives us 410.479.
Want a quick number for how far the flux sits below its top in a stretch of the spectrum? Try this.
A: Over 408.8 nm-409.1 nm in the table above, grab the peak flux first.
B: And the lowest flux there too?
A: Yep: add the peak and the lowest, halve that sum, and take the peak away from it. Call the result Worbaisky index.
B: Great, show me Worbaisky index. -1.5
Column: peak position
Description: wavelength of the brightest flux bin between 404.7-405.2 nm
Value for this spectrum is 404.940 nm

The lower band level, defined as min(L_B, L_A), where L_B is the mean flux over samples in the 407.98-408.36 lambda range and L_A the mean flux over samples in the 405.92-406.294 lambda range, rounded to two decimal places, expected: 6.82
